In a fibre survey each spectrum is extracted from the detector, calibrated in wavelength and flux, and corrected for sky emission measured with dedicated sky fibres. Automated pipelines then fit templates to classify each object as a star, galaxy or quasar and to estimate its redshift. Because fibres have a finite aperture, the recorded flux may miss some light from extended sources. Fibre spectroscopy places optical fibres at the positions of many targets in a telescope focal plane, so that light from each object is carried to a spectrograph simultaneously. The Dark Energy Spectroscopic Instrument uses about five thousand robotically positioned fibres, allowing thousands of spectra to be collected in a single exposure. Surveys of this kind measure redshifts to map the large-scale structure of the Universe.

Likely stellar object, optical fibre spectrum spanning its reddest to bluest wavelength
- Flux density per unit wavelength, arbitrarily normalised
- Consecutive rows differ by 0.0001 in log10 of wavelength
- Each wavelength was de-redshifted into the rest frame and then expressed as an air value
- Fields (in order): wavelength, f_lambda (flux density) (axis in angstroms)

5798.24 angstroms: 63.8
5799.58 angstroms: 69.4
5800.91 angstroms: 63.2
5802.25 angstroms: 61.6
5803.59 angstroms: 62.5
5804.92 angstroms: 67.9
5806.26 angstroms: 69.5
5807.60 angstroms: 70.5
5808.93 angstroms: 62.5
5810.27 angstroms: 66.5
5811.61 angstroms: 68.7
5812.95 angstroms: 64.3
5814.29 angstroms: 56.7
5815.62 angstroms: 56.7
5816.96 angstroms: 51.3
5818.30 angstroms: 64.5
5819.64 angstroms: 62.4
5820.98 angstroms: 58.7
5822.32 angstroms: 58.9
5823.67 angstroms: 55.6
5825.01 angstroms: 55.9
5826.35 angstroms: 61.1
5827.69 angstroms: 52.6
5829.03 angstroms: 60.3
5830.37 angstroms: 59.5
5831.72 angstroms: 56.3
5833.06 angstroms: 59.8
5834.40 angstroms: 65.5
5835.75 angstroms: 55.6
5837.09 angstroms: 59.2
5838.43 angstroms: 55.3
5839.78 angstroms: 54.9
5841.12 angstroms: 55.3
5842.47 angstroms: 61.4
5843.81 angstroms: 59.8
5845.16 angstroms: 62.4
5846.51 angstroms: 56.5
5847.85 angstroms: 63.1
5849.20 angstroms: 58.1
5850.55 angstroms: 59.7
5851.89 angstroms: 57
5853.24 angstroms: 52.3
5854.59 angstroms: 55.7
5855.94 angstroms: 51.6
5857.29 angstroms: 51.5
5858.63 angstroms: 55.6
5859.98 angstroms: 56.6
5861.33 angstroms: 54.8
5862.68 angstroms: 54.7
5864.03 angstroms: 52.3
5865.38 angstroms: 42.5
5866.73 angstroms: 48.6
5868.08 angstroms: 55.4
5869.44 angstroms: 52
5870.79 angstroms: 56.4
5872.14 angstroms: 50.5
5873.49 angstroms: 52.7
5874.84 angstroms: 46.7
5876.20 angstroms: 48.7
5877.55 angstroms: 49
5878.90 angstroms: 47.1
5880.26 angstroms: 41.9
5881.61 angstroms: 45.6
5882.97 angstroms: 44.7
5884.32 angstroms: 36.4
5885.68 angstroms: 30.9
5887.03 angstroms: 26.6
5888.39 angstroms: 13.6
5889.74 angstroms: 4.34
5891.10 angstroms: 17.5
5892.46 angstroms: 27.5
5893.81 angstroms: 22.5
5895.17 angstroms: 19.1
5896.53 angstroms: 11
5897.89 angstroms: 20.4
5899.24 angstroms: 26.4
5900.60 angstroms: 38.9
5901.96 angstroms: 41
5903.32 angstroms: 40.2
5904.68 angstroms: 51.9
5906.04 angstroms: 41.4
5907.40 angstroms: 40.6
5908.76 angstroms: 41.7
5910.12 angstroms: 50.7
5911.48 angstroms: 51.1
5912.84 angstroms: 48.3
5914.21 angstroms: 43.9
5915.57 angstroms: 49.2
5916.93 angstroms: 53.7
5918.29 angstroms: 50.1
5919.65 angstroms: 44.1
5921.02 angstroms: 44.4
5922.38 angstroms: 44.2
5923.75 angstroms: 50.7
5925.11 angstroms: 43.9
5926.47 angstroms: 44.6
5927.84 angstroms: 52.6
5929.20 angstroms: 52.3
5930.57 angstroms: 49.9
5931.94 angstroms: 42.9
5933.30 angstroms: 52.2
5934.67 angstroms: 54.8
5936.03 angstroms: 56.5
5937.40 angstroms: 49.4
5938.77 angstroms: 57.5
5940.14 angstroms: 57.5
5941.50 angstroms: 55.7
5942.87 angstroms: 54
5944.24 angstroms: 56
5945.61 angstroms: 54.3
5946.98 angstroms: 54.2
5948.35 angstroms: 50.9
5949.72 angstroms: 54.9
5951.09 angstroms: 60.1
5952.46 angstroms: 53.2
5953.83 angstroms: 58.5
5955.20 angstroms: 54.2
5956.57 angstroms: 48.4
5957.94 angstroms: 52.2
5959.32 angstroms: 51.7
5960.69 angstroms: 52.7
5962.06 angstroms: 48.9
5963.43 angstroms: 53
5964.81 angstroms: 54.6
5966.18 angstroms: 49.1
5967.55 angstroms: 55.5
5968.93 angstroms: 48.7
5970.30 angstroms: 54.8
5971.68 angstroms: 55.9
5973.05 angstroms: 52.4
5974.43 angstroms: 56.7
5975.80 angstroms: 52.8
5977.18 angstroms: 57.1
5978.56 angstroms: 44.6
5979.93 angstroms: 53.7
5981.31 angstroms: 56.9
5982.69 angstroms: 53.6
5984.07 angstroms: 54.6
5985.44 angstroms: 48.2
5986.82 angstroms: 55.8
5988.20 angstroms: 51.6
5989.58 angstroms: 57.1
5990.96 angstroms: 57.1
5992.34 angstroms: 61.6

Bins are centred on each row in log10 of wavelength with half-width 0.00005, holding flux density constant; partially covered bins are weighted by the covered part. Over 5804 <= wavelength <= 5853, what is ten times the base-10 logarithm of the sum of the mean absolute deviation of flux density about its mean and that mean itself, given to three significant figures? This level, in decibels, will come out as 18.1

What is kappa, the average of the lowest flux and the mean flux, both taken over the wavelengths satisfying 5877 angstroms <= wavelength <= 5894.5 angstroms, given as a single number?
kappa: 18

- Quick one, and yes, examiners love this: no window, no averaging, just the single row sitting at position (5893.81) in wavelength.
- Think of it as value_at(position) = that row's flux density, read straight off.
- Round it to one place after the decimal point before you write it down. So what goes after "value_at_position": 22.5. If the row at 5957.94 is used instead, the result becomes 52.2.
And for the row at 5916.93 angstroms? 53.7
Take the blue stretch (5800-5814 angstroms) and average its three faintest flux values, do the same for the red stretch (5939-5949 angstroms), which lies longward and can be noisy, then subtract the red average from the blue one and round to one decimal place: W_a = 9.2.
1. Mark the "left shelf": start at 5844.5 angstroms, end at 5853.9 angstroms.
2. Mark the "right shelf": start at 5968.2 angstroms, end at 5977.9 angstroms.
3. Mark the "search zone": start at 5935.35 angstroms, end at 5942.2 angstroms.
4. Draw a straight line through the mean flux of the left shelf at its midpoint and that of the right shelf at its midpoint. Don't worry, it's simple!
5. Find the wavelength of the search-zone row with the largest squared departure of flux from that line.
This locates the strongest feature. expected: 5937.40 angstroms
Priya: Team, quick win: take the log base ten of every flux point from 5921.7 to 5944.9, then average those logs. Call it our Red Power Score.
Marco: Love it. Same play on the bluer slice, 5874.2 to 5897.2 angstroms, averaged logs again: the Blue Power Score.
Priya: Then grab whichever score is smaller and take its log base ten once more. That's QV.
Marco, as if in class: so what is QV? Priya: 0.15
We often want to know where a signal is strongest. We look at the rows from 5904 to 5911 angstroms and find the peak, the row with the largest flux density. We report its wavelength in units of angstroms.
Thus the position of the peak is 5904.68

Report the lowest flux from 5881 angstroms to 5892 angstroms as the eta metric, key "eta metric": 4.34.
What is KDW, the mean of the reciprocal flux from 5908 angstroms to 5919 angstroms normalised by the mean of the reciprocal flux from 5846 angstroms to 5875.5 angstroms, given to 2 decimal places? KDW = 1.11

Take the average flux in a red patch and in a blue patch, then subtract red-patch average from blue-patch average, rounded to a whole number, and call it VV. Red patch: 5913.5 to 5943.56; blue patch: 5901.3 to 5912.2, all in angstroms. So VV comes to -5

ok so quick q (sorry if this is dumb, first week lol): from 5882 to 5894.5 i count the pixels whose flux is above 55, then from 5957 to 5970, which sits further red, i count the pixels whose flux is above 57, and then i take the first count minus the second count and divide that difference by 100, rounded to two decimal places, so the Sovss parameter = 0.00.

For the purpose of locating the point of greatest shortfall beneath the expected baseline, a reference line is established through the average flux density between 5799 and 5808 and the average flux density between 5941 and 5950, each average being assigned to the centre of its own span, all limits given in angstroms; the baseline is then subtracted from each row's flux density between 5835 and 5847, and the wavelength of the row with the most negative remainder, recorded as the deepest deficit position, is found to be 5839.78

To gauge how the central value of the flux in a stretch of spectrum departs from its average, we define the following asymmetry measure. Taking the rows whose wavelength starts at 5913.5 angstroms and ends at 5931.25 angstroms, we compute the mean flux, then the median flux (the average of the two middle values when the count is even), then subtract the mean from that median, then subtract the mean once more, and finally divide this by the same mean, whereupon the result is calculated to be -0.974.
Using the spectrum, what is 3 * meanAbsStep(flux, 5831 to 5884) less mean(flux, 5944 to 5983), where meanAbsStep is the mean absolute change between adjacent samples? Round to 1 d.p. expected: -42.4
